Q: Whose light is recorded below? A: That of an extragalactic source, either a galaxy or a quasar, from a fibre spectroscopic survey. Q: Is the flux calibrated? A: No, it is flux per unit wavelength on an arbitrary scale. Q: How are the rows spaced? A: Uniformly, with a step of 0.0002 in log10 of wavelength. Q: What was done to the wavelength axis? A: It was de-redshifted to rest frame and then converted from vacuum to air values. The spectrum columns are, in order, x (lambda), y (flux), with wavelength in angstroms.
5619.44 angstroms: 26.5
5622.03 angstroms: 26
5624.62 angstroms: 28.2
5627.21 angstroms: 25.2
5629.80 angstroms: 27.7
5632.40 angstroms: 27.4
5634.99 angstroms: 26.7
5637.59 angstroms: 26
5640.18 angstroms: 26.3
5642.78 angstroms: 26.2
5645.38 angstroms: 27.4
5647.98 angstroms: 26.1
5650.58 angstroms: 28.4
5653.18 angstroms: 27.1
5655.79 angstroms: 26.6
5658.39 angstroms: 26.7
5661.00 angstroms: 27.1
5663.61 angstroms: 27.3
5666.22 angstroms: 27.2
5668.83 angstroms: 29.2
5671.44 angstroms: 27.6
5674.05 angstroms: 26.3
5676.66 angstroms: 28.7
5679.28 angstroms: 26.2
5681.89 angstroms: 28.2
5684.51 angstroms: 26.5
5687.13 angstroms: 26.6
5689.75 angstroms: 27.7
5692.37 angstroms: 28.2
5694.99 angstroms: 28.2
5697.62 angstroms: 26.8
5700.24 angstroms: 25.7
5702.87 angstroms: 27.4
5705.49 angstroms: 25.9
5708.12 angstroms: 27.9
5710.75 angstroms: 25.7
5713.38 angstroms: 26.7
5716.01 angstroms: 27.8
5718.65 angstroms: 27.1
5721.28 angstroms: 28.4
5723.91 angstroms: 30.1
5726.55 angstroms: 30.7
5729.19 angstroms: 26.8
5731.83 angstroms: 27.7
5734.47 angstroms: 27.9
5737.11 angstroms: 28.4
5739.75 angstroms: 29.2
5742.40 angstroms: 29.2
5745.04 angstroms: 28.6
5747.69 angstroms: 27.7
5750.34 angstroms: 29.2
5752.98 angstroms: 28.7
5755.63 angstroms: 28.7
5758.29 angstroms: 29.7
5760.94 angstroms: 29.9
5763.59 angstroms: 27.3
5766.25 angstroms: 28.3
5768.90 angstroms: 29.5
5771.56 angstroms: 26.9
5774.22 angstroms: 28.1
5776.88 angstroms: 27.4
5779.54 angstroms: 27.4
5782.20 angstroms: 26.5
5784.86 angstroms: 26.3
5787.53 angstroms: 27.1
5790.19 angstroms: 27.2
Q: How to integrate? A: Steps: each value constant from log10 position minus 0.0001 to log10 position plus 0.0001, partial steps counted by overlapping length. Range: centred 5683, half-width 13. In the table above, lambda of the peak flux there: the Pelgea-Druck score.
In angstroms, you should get 5676.66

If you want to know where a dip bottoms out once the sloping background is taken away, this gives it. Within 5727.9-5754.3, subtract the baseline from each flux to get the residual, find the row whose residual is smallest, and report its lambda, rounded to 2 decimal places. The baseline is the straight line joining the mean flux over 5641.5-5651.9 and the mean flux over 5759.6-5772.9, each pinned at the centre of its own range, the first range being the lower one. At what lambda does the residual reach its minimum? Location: 5729.19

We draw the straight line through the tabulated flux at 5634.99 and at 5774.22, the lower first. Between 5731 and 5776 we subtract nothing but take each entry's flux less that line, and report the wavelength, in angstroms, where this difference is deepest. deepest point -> 5771.56 angstroms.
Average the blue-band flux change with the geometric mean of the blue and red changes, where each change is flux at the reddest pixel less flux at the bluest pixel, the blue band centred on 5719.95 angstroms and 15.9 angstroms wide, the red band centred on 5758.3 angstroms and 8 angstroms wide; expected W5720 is 3.1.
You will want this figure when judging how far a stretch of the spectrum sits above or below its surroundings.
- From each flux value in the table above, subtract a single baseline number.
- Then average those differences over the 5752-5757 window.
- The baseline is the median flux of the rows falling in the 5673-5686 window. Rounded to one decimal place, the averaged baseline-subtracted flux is 2.2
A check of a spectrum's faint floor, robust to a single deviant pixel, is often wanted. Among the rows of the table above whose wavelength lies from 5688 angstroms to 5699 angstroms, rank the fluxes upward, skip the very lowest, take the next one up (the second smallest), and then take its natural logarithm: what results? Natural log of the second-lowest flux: 3.32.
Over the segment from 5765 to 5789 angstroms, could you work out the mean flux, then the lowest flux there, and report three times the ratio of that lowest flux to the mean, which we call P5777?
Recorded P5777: 2.87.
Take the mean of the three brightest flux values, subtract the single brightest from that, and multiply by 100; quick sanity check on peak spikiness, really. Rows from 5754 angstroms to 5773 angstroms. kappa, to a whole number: -20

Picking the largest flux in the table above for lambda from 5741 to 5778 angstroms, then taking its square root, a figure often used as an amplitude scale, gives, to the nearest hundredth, 5.47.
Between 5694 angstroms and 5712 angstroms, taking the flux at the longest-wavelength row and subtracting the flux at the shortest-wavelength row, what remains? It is -2.5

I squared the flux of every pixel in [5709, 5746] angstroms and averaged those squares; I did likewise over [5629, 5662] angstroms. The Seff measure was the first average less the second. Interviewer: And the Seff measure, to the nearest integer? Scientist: 71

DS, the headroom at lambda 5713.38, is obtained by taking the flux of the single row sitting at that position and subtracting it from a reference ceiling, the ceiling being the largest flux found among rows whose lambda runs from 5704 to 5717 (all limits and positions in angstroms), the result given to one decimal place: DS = 1.2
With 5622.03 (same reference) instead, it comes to 1.9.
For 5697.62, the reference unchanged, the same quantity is 1.1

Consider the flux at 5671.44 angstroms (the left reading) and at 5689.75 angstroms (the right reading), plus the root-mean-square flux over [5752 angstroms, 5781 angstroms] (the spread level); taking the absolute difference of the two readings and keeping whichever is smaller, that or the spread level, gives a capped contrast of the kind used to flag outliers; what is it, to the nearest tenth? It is 0.1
